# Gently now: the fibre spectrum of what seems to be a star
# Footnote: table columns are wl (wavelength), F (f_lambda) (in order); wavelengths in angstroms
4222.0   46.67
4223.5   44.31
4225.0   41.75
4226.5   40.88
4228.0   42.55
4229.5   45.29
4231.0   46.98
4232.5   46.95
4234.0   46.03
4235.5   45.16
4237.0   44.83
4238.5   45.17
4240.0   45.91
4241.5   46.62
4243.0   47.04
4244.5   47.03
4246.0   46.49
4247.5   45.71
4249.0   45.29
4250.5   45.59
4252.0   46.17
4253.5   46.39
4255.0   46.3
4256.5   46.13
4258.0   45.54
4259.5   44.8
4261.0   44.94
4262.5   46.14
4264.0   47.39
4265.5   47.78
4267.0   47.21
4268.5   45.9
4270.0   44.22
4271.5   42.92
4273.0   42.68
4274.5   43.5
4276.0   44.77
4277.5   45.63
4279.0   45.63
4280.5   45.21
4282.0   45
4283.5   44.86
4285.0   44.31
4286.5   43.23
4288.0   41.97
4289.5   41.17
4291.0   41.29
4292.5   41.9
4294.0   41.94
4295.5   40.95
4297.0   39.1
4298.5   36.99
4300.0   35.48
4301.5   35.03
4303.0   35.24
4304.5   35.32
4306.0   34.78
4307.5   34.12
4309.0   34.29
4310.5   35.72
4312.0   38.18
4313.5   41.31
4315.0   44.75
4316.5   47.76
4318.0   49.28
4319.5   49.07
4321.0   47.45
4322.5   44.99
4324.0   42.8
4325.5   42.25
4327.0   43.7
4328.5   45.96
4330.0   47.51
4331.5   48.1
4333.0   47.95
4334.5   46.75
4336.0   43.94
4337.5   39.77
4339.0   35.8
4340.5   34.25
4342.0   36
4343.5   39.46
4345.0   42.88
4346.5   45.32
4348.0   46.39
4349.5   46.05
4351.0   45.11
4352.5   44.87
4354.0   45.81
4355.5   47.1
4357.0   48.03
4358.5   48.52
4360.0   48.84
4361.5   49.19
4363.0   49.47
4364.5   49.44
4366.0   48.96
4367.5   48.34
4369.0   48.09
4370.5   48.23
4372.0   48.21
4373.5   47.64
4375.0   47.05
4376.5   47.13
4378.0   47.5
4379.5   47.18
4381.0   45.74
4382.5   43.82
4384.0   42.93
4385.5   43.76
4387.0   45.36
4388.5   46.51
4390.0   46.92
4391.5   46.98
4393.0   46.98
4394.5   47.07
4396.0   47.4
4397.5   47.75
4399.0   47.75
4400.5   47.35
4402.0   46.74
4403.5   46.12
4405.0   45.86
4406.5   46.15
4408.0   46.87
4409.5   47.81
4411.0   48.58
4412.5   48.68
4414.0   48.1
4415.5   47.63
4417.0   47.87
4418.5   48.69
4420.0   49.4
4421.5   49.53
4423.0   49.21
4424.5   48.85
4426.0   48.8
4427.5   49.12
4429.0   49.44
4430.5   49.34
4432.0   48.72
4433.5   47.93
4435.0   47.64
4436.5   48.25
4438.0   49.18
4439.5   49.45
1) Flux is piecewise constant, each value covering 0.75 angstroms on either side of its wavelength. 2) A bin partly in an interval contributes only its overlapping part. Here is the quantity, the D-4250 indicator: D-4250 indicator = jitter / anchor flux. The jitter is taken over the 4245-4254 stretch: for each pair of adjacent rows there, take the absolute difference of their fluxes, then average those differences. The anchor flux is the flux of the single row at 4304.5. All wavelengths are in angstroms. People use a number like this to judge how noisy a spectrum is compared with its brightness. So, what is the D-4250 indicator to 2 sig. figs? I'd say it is 0.013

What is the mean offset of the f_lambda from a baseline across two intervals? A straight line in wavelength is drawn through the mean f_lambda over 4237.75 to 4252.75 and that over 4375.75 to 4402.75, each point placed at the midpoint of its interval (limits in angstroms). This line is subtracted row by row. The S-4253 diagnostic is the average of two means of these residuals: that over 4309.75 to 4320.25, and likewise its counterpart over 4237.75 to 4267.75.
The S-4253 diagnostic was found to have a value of -1.2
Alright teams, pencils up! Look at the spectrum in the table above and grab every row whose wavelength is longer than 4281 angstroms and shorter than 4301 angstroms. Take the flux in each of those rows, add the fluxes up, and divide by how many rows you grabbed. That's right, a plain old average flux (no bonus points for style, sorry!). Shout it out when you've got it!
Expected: 41.4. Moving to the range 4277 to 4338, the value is 42.2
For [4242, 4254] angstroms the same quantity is 46.2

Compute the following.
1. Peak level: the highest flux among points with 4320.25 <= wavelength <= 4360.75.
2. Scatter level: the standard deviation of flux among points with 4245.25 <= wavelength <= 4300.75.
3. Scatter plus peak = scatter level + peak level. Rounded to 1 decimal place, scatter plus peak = 51.6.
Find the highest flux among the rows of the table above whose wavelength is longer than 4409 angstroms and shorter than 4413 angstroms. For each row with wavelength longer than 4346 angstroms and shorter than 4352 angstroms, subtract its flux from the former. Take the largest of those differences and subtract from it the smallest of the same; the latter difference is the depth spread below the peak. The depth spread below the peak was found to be 1.3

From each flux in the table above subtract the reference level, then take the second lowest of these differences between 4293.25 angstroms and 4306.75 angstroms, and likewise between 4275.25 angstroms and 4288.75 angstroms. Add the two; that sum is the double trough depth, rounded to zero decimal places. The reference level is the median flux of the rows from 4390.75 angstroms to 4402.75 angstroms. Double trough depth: -16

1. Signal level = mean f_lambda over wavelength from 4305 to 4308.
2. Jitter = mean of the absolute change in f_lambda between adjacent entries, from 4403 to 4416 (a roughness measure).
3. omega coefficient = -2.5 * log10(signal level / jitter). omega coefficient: -4.6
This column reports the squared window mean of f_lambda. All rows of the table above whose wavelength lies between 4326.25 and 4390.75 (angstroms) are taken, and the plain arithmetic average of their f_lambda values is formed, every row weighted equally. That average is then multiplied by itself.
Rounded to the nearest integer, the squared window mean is 2077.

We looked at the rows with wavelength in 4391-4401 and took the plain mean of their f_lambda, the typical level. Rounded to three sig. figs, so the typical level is 47.3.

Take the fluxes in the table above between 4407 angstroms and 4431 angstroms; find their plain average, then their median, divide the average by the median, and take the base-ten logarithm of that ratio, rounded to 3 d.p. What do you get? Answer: -0.001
